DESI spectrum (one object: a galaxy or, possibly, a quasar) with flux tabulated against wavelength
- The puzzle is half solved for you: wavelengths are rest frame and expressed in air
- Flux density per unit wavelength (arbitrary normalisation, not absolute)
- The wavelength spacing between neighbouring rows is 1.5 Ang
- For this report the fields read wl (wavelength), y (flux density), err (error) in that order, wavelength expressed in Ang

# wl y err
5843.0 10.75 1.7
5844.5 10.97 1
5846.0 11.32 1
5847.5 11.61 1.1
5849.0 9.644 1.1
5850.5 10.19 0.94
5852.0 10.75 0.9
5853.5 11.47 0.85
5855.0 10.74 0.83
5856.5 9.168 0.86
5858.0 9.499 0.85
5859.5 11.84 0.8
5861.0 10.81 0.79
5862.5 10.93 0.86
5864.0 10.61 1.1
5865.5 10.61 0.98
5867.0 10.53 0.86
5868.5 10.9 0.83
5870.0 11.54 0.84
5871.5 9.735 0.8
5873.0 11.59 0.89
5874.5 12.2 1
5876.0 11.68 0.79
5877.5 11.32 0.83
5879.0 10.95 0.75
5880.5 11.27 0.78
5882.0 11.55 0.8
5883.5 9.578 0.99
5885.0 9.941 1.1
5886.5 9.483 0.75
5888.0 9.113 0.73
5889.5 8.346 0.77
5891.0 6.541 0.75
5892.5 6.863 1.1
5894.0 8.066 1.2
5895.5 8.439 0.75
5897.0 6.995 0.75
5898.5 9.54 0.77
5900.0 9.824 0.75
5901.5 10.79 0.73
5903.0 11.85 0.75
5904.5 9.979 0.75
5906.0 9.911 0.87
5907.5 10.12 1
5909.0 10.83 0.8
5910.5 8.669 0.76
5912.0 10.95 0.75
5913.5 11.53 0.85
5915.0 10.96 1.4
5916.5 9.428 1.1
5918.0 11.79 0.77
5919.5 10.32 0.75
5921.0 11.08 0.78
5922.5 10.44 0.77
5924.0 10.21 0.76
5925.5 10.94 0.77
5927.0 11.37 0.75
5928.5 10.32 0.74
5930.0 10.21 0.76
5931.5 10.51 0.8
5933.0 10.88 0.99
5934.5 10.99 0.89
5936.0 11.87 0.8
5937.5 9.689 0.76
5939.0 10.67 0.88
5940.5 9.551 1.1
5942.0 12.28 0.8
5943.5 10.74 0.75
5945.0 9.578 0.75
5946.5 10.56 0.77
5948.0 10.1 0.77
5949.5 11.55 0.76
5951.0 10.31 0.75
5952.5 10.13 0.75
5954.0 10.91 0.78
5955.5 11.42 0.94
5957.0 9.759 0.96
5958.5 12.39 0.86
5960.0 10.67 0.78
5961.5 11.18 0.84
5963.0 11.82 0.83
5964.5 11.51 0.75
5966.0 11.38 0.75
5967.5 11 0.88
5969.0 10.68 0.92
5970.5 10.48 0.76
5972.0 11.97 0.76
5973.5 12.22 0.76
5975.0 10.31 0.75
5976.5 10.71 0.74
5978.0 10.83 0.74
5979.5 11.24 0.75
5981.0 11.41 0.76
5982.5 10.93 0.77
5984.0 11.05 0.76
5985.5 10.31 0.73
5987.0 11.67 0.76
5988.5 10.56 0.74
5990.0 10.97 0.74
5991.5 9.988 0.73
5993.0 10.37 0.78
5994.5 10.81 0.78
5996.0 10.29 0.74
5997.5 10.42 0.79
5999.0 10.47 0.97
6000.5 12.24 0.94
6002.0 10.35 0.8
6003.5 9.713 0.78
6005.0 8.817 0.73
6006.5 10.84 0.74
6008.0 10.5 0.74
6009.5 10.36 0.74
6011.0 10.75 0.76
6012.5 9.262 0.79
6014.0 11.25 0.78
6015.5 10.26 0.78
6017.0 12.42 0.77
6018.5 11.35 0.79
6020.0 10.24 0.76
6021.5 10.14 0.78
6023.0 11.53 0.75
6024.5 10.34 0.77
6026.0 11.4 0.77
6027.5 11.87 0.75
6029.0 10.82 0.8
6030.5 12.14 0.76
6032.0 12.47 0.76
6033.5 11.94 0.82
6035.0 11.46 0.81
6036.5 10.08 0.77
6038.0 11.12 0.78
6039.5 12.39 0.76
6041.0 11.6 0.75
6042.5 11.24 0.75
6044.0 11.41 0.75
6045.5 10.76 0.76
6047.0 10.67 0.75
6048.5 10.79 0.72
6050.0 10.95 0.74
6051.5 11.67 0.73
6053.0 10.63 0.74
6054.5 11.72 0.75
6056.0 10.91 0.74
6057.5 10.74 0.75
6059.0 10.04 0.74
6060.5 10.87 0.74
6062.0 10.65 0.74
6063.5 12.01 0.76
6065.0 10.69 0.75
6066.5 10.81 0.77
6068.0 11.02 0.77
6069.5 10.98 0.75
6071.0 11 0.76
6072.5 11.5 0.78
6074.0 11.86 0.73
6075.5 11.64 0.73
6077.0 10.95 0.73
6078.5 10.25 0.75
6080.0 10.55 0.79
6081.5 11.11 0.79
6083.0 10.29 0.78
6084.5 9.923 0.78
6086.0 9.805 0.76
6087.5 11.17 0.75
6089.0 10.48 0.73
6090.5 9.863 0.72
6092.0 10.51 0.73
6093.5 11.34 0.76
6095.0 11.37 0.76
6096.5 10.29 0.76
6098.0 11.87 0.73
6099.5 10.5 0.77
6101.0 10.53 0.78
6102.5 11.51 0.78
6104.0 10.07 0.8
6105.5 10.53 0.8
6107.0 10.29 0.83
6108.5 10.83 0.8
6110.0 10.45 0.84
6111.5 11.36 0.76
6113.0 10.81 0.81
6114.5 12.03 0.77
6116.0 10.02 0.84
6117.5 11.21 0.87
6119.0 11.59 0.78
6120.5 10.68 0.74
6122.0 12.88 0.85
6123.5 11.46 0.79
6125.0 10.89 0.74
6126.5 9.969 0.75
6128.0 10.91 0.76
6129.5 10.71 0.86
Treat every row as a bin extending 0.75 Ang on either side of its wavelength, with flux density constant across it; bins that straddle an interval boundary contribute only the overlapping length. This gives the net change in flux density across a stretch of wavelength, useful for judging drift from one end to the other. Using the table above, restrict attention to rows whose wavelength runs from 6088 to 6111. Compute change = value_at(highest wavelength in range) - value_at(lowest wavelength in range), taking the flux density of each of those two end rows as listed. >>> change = 0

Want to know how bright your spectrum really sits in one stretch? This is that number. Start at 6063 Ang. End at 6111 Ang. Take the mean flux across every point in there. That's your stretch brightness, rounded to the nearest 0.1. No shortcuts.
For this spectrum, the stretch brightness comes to 10.8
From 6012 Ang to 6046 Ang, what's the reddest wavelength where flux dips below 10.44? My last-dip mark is 6036.5 Ang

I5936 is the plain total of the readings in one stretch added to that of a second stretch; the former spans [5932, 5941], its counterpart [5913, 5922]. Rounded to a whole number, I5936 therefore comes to 129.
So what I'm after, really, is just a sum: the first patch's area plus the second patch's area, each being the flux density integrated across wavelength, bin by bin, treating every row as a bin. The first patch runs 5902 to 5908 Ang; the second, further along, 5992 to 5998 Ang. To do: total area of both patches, 126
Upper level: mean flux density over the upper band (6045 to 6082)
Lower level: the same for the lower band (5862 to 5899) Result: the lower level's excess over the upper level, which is -1.1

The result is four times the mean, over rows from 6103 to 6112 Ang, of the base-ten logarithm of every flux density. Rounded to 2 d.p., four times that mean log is 4.10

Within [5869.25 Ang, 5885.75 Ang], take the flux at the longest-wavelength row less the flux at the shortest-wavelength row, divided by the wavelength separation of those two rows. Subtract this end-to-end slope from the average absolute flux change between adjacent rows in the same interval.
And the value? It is 0.95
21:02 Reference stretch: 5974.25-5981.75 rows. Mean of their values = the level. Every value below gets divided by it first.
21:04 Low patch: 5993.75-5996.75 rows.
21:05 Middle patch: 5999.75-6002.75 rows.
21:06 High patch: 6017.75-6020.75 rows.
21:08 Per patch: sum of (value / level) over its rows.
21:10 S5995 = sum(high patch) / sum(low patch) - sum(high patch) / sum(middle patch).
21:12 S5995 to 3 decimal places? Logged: 0.067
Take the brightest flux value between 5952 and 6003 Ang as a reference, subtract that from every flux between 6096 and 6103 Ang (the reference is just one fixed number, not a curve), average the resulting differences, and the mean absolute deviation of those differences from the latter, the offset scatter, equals 0.60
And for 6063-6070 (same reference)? 0.36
